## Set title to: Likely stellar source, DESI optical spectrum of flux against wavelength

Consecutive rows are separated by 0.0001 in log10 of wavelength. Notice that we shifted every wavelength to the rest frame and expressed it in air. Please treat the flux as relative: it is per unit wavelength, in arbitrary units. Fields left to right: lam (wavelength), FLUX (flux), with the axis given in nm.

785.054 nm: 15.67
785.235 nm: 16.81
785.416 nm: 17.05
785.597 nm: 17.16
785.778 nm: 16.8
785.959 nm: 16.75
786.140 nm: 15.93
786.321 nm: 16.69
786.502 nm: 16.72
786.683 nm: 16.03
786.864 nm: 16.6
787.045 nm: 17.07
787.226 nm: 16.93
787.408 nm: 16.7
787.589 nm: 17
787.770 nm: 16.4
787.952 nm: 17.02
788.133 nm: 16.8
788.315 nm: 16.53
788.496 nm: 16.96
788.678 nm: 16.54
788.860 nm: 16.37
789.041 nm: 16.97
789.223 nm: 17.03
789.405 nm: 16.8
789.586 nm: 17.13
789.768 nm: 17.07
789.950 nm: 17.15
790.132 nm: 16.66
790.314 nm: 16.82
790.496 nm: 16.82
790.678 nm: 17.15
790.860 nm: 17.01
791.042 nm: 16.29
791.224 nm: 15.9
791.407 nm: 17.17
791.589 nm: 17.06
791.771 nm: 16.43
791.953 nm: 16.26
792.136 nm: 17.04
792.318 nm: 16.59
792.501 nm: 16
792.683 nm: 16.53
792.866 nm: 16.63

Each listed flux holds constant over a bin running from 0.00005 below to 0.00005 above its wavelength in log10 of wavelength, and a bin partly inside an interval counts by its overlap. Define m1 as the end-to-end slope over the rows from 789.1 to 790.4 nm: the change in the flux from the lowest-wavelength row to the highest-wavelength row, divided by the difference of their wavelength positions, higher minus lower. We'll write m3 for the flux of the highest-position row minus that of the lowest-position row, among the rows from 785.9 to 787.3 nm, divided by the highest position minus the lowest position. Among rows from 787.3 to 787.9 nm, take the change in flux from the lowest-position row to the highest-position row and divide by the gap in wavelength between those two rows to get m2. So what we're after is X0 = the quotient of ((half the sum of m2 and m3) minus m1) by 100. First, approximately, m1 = -0.2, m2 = -0.8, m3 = 0.14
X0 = -0.002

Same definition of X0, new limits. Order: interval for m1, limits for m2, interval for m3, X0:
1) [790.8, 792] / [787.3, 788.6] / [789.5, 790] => 0.008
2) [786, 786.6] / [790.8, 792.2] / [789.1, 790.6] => -0.023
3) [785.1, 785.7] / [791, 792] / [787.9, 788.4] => -0.017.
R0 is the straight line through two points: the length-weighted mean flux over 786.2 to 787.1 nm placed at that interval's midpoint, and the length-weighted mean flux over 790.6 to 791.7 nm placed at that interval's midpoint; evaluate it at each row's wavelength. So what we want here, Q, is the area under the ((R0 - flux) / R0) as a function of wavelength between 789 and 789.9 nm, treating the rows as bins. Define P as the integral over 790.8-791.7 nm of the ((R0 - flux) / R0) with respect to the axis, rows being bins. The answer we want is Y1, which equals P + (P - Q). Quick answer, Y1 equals 0.03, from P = 0.005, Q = -0.017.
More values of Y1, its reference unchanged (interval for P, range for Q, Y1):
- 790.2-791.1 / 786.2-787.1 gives -0.01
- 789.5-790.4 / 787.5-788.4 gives -0.02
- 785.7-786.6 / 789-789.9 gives 0.02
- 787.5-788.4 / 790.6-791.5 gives -0.01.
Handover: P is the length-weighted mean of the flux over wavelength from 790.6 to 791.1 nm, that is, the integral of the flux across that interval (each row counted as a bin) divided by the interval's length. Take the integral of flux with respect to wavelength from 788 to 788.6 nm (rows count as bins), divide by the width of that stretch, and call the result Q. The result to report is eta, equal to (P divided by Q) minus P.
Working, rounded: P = 16.8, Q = 16.8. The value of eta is -15.8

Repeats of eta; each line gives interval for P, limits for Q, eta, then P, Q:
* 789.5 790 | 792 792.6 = -16.1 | 17.1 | 16.5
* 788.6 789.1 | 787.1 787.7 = -15.6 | 16.6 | 16.9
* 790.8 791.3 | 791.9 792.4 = -15.4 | 16.4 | 16.7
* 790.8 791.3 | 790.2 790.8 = -15.4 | 16.4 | 16.9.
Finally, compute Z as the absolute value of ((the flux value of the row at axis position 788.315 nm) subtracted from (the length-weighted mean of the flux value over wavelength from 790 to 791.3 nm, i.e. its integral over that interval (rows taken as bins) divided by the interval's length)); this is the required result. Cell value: 0.2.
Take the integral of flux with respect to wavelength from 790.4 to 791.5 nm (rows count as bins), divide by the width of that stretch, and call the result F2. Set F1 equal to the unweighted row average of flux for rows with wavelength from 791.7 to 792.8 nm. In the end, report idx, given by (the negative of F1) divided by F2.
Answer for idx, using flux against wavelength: -0.99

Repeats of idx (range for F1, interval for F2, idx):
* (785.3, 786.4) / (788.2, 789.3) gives -1.00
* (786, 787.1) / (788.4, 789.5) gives -0.98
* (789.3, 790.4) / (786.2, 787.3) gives -1.02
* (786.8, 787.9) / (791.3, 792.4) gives -1.00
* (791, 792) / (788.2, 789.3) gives -0.99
